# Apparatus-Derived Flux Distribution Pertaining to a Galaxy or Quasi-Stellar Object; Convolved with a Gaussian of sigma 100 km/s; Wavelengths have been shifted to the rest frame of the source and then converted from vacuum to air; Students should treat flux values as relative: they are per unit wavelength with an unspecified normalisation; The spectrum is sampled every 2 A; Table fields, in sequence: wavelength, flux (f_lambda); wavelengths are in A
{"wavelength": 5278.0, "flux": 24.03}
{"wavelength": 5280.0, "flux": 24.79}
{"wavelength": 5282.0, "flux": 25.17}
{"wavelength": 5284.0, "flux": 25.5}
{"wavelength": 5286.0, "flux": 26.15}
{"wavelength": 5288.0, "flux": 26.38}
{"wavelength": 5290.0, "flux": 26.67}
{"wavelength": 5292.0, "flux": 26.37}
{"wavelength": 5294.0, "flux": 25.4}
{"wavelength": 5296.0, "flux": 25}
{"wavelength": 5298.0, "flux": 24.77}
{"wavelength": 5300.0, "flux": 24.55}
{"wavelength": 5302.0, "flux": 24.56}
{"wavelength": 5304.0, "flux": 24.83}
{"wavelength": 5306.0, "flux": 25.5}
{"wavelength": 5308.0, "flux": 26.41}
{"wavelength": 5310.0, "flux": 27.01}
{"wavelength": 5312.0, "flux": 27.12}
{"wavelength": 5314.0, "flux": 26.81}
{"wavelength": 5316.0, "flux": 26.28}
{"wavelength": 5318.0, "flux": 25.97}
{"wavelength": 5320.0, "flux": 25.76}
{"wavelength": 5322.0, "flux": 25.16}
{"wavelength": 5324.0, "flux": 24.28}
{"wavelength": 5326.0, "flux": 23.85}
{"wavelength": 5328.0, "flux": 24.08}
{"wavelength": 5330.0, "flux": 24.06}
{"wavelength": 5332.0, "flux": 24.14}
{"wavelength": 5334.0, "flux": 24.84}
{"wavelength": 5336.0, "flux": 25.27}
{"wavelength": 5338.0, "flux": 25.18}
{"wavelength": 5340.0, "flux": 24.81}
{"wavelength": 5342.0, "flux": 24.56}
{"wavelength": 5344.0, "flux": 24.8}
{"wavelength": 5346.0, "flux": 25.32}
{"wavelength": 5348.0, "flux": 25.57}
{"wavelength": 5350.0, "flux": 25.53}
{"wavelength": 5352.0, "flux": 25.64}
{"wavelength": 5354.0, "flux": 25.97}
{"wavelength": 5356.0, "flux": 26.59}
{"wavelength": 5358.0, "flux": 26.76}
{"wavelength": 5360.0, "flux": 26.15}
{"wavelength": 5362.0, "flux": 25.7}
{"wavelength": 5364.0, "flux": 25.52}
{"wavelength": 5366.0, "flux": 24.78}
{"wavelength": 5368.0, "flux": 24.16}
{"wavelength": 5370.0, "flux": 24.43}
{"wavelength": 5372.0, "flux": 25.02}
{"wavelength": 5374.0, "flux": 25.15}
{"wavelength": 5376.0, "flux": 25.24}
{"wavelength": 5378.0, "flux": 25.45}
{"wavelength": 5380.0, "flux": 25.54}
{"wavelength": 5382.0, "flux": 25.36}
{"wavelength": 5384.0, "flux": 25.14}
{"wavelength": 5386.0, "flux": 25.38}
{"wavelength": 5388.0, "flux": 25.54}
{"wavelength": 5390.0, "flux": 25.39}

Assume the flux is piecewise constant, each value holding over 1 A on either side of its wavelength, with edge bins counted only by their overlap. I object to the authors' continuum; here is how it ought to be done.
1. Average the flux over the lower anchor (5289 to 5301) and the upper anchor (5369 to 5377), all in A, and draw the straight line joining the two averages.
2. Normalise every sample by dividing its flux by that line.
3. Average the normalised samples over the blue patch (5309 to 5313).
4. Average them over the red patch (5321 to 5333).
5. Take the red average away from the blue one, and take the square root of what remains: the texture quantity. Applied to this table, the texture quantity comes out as 0.327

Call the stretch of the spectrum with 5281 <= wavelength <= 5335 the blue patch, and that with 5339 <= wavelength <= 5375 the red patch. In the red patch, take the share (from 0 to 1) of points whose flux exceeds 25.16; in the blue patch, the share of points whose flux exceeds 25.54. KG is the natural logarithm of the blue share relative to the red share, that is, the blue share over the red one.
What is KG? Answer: -0.31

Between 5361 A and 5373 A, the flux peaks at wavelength 5362.0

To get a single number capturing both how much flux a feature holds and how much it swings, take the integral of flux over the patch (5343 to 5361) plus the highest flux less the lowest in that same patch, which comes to 467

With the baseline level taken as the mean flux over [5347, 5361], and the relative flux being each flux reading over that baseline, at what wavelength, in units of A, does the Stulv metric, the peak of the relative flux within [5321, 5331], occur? 5322.0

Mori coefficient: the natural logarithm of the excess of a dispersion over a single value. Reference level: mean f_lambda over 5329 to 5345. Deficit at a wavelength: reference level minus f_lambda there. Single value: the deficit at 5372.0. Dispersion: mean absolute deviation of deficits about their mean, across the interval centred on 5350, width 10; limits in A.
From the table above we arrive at -0.8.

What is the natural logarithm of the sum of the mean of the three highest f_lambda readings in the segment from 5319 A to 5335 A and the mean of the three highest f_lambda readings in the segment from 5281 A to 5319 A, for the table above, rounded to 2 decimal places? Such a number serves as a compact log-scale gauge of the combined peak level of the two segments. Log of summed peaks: 3.96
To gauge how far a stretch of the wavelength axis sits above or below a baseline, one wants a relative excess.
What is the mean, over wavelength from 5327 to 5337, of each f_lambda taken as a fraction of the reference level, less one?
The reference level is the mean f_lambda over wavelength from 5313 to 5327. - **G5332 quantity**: -0.04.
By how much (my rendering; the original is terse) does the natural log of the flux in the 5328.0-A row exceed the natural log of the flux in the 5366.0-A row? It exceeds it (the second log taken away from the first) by -0.029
